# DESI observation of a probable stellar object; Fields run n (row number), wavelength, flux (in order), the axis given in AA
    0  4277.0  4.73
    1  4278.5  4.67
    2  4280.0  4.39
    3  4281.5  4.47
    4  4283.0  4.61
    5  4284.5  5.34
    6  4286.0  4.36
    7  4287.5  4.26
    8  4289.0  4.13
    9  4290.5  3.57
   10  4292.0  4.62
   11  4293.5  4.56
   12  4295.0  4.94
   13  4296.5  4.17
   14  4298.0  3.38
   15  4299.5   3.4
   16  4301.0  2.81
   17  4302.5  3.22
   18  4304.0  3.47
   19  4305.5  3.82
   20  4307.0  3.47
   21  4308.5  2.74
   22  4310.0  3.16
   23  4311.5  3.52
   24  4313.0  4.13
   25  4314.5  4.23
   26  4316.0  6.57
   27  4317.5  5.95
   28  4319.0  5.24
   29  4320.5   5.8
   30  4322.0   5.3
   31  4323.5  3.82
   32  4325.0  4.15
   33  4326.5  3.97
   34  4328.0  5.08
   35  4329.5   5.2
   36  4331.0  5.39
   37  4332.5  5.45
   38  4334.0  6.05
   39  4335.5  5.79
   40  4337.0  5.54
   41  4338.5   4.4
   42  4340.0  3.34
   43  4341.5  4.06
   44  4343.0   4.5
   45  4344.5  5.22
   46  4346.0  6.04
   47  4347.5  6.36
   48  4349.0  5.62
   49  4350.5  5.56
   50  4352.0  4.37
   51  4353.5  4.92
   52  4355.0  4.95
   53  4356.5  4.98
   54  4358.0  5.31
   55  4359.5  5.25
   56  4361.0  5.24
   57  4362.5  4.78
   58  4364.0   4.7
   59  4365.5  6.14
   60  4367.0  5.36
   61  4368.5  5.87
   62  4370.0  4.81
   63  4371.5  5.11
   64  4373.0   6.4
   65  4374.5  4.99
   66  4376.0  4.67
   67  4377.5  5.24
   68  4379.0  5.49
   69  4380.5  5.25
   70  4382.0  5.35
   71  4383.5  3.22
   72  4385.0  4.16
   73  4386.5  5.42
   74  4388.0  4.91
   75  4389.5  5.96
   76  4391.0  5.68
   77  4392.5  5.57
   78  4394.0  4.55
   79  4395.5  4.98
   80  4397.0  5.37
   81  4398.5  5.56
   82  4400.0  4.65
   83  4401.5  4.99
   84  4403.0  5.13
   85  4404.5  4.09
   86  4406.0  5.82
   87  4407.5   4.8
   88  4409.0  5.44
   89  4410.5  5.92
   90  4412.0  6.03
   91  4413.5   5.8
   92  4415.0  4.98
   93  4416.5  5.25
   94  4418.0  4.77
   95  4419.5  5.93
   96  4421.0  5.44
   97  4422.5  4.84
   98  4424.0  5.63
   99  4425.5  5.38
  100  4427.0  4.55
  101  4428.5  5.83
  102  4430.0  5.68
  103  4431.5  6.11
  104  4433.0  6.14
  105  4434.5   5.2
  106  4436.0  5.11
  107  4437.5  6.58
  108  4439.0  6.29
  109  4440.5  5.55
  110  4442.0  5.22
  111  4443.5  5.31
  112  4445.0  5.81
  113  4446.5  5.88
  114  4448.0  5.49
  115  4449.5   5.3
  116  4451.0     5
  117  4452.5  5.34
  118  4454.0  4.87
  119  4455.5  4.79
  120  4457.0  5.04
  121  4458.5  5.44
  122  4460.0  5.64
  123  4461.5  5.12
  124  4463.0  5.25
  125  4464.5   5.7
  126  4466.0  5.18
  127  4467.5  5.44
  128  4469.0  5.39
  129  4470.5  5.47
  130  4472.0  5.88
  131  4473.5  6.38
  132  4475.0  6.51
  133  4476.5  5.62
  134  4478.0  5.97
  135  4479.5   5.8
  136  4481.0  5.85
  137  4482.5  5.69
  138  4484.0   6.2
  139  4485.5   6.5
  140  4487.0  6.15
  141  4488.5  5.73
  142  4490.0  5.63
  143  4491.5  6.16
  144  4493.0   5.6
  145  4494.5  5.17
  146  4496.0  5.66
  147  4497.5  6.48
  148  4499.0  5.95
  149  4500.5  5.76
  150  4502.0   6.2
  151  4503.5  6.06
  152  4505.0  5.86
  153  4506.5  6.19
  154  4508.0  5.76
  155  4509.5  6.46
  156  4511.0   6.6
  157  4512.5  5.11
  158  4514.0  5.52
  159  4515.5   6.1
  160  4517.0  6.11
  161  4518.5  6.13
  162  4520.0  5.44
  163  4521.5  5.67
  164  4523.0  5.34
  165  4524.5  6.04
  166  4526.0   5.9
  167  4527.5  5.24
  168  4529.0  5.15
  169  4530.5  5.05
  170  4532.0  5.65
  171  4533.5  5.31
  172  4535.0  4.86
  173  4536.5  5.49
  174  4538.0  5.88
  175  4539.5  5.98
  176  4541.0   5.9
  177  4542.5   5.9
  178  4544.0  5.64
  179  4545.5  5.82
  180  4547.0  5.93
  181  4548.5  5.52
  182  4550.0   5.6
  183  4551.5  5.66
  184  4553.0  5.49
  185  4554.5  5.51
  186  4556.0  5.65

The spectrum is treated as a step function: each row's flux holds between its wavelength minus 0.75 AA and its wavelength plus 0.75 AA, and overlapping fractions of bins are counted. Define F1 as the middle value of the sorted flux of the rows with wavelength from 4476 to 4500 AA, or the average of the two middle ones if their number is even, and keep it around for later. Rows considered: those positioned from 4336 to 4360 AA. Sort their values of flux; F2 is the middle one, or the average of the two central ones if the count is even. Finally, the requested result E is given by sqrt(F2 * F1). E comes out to 5.5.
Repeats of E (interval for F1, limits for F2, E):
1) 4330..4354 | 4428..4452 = 5.5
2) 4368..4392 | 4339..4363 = 5.2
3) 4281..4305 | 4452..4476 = 4.8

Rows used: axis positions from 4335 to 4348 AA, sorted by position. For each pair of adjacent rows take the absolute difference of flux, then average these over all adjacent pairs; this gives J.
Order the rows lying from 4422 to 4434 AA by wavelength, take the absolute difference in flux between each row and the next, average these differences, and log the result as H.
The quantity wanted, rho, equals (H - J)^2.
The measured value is 0.02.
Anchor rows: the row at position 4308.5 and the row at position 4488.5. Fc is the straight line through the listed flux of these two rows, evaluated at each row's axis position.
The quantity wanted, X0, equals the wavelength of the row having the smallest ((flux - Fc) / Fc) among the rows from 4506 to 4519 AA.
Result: 4512.5 AA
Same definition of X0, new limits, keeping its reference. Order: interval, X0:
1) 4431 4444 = 4436.0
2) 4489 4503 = 4494.5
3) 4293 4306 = 4301.0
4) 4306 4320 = 4308.5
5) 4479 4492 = 4490.0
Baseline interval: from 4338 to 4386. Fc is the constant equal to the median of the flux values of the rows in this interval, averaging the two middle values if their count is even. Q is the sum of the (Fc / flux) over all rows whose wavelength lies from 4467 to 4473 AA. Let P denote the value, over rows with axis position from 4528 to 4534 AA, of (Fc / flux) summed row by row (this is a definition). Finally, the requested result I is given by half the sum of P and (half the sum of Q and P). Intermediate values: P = 3.9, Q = 3.73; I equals 3.87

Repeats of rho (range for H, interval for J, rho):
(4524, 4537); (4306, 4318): 0.13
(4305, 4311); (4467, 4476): 0.07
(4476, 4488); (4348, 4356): 0.04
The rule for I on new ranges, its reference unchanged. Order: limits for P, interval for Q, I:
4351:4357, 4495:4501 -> 4.10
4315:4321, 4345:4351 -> 3.53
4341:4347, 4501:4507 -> 4.05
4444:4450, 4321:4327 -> 3.98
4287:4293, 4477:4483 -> 4.66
